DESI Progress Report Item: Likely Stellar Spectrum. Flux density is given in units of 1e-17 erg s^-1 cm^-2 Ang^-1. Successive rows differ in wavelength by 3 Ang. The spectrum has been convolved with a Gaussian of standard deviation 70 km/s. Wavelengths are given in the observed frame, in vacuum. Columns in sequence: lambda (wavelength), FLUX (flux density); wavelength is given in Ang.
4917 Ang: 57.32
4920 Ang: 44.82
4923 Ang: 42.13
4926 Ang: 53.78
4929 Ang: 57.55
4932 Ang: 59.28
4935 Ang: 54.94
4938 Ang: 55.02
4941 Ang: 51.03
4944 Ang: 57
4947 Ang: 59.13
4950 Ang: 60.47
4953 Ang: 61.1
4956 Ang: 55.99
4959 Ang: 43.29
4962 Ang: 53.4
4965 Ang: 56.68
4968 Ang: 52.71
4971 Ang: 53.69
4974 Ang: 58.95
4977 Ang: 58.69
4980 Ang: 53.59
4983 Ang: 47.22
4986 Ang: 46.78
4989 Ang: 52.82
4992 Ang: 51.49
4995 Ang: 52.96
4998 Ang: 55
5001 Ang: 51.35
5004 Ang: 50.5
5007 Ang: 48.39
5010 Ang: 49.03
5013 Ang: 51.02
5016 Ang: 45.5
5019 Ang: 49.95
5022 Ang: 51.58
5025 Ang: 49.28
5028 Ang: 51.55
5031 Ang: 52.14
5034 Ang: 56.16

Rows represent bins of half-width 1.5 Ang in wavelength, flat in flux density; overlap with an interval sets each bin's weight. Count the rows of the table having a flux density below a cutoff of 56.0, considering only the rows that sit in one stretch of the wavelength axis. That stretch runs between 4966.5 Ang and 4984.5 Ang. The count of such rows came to 4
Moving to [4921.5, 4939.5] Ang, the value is 4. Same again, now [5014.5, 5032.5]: 6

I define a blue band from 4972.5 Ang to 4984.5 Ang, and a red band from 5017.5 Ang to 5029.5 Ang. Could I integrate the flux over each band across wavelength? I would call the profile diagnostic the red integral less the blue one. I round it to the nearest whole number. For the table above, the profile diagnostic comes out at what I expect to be -48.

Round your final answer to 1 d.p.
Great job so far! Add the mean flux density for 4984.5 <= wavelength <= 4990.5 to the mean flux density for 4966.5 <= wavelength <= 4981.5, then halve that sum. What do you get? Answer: 52.7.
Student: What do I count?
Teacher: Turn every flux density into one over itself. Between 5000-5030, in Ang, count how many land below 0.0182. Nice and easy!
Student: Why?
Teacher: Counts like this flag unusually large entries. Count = 0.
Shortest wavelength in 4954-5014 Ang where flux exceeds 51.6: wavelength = 4956 Ang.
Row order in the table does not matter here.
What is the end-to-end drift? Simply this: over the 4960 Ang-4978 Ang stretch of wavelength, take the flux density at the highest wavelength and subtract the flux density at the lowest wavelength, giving 5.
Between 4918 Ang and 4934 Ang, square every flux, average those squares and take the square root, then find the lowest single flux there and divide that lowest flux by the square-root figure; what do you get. 0.81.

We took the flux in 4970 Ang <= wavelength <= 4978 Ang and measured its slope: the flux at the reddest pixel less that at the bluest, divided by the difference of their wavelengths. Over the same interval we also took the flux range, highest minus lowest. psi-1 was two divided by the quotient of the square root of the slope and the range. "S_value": 11.5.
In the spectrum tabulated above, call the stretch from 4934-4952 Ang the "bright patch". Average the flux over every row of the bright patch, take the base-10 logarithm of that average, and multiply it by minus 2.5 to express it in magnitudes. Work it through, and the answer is -4.38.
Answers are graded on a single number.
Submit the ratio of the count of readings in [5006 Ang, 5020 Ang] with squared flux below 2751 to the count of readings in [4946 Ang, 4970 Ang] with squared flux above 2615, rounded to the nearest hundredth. 0.71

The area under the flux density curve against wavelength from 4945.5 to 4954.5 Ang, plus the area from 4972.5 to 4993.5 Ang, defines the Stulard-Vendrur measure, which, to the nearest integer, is 1651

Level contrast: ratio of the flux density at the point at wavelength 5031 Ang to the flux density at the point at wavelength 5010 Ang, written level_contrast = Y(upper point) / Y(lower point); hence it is 1.06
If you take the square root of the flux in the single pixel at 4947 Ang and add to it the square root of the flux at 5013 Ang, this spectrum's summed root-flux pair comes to 14.8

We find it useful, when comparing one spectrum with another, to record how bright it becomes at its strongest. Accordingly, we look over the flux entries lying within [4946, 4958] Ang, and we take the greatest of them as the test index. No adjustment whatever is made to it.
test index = 61.1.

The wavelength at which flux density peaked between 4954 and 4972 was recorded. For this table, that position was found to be 4965 Ang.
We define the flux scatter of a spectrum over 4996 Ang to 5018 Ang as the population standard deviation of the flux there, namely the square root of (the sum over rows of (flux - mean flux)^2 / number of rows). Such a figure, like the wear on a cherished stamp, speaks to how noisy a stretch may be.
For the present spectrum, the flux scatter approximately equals 2.7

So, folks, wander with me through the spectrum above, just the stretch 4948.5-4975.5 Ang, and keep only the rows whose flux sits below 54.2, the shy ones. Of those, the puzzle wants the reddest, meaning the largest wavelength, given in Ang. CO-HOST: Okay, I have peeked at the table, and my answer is 4971 Ang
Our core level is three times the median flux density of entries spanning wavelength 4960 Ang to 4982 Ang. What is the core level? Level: 161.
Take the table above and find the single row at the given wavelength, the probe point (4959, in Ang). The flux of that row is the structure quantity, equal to 43.29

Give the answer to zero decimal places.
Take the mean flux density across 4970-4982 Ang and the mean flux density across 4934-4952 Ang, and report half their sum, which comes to 56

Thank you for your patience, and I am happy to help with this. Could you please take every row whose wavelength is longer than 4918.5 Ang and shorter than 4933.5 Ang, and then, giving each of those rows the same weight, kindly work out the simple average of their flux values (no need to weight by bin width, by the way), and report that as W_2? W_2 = 51.5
